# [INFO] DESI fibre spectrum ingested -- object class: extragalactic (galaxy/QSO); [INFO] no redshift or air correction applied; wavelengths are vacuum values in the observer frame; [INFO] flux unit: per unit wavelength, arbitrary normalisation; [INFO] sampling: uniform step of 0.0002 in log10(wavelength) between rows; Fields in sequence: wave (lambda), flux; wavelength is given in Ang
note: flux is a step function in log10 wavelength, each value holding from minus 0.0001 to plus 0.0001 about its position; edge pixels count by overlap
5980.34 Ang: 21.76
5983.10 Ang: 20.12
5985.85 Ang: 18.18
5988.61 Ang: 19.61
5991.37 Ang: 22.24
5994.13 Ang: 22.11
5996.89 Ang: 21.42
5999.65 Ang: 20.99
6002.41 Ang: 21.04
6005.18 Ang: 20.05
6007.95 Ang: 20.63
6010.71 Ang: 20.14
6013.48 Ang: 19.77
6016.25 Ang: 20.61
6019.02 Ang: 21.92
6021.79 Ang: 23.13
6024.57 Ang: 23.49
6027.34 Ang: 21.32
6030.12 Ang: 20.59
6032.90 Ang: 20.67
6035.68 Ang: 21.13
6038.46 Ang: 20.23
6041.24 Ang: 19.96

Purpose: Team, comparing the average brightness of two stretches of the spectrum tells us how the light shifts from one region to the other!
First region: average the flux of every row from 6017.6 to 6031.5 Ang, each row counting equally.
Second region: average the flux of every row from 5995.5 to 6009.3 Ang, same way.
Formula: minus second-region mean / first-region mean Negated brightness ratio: -0.94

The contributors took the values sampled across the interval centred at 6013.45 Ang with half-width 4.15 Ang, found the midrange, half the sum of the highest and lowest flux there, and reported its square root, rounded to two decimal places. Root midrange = 4.49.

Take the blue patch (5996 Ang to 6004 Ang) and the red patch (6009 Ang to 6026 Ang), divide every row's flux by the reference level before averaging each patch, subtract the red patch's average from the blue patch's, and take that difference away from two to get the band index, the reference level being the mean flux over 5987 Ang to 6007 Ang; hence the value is 2.02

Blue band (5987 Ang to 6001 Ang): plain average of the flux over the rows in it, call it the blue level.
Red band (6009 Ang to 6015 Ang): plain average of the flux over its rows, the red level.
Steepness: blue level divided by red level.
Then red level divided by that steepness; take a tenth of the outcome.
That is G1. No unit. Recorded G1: 1.9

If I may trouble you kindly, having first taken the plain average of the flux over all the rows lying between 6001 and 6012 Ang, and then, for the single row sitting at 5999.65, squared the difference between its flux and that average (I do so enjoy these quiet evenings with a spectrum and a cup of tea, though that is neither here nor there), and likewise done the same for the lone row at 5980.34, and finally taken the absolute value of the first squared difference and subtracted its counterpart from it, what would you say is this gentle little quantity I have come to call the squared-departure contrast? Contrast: -1.4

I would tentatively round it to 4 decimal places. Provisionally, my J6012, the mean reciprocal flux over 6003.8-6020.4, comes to 0.0488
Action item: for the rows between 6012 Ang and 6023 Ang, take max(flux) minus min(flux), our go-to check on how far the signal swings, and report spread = 3.4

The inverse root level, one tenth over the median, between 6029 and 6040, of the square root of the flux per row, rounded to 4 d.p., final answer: 0.0220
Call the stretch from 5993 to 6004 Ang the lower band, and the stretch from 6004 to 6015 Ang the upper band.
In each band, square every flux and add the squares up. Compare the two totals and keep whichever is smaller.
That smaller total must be 1624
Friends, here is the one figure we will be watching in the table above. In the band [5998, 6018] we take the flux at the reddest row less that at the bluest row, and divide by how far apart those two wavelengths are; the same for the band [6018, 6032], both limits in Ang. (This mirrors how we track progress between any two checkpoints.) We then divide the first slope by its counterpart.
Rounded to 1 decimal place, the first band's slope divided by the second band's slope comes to 0.2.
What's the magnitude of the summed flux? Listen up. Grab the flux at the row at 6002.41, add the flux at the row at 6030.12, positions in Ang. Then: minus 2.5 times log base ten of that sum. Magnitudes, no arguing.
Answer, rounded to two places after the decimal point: -4.05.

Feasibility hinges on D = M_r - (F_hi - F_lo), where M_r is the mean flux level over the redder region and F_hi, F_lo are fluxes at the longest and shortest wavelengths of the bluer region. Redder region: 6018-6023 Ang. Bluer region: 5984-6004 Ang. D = 20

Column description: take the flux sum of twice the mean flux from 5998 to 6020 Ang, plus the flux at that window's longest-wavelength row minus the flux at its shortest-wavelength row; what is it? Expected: 42.2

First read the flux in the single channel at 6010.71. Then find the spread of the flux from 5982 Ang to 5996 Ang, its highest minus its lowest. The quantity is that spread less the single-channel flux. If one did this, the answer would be -16.1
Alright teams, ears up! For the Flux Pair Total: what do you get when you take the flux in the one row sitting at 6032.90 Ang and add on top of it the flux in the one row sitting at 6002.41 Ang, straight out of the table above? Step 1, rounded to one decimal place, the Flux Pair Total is 41.7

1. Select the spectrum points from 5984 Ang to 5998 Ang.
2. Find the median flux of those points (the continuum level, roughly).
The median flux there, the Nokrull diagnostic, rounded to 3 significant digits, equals 21.4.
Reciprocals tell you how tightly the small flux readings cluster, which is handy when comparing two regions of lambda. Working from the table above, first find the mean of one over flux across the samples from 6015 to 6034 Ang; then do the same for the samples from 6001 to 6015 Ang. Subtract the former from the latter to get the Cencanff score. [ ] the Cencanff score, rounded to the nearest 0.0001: 0.0030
